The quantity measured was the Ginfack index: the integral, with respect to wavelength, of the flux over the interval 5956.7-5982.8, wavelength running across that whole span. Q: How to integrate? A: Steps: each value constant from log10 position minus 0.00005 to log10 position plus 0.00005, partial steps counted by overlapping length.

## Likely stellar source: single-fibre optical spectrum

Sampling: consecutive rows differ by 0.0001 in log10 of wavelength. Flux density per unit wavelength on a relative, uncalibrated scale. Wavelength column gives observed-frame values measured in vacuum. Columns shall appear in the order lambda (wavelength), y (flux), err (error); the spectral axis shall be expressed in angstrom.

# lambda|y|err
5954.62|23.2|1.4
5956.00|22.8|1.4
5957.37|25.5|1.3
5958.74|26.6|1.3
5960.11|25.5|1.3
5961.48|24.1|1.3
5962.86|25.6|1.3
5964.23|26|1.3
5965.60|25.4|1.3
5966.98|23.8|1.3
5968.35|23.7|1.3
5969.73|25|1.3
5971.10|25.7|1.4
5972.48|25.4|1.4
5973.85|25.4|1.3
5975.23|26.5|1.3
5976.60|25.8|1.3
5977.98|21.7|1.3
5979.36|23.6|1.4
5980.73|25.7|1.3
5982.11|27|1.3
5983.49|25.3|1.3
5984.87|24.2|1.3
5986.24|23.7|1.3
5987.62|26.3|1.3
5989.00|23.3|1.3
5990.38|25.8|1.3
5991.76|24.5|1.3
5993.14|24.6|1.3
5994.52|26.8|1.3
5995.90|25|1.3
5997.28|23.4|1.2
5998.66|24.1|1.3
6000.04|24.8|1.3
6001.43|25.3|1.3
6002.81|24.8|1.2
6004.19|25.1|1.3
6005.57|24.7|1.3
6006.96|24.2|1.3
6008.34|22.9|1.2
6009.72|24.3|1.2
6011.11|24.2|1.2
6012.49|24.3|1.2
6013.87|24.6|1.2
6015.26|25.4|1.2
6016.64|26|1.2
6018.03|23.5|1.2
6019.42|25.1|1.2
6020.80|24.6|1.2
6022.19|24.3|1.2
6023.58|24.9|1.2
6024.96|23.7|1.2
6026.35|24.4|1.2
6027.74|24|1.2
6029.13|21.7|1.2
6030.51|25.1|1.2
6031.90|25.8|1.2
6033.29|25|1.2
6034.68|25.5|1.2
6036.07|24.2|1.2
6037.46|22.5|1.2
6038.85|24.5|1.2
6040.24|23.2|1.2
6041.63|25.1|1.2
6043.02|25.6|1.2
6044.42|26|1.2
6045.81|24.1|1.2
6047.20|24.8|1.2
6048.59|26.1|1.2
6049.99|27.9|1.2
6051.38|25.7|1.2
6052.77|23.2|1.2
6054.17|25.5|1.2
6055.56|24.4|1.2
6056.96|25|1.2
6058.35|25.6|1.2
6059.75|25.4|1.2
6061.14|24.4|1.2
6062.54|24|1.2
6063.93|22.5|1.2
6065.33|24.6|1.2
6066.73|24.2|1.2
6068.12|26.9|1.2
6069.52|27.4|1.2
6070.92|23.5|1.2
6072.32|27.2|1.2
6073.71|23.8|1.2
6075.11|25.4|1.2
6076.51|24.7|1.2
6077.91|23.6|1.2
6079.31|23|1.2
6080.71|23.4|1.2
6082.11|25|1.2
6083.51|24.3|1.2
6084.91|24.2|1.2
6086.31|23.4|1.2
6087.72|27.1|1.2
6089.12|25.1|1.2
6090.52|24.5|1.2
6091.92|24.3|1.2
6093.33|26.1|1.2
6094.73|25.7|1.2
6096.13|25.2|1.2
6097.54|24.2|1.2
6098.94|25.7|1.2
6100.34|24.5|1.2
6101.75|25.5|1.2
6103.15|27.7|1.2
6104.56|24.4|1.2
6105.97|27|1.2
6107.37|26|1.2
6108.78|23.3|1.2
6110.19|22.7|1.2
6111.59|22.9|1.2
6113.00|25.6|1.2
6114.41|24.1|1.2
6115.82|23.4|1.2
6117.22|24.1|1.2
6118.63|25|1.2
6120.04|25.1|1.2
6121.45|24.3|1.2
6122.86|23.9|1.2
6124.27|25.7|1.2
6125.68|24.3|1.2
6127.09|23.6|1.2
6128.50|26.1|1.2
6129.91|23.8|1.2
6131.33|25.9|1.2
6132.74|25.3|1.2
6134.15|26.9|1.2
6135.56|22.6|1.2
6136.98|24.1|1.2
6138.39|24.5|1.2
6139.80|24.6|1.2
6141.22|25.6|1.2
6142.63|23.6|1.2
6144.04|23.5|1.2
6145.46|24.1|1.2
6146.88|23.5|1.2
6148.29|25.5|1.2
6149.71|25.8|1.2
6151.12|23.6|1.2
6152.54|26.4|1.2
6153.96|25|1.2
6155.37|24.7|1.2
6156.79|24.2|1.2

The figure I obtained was 657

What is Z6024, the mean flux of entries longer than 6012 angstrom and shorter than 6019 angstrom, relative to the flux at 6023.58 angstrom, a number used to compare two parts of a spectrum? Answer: 0.99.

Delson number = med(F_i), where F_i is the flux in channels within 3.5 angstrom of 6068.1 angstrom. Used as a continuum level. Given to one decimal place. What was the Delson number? 24.6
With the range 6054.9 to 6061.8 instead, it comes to 25.0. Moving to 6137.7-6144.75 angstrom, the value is 24.5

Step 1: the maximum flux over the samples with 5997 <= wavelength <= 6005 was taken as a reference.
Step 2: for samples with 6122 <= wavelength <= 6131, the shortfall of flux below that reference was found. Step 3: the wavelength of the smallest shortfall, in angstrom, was 6128.50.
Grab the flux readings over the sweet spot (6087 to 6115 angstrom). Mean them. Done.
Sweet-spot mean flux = 25.08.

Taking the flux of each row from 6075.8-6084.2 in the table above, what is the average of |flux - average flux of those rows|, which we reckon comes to 0.7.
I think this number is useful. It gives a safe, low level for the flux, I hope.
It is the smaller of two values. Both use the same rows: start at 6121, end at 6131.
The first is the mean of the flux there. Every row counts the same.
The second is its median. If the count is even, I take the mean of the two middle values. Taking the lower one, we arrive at 24.3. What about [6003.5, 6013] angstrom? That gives 24.2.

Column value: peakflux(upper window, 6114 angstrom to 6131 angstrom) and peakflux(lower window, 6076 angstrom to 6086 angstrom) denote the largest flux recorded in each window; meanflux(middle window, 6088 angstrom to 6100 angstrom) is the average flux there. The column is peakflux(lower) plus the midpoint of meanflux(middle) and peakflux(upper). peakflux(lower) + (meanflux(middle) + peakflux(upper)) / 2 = 50.6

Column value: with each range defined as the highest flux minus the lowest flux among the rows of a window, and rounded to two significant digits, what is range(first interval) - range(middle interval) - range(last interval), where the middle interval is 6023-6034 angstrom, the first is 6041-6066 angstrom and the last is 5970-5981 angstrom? -3.5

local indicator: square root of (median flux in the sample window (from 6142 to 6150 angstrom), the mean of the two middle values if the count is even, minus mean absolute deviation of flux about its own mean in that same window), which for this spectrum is 4.79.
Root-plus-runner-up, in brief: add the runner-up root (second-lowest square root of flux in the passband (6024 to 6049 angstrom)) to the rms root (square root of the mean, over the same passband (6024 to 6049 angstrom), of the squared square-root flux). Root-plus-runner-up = 9.695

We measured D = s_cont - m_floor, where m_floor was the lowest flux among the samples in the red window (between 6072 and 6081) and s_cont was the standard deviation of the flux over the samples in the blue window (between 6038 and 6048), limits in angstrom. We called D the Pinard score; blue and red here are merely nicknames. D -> -22.1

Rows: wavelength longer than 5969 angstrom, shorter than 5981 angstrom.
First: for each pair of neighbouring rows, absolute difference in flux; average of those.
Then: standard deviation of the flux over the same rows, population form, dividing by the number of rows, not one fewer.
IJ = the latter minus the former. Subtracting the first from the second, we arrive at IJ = 0.01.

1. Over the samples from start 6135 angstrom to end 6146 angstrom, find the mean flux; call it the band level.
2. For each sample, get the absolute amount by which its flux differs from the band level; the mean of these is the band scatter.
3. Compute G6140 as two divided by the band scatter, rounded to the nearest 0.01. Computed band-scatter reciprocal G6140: 3.17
